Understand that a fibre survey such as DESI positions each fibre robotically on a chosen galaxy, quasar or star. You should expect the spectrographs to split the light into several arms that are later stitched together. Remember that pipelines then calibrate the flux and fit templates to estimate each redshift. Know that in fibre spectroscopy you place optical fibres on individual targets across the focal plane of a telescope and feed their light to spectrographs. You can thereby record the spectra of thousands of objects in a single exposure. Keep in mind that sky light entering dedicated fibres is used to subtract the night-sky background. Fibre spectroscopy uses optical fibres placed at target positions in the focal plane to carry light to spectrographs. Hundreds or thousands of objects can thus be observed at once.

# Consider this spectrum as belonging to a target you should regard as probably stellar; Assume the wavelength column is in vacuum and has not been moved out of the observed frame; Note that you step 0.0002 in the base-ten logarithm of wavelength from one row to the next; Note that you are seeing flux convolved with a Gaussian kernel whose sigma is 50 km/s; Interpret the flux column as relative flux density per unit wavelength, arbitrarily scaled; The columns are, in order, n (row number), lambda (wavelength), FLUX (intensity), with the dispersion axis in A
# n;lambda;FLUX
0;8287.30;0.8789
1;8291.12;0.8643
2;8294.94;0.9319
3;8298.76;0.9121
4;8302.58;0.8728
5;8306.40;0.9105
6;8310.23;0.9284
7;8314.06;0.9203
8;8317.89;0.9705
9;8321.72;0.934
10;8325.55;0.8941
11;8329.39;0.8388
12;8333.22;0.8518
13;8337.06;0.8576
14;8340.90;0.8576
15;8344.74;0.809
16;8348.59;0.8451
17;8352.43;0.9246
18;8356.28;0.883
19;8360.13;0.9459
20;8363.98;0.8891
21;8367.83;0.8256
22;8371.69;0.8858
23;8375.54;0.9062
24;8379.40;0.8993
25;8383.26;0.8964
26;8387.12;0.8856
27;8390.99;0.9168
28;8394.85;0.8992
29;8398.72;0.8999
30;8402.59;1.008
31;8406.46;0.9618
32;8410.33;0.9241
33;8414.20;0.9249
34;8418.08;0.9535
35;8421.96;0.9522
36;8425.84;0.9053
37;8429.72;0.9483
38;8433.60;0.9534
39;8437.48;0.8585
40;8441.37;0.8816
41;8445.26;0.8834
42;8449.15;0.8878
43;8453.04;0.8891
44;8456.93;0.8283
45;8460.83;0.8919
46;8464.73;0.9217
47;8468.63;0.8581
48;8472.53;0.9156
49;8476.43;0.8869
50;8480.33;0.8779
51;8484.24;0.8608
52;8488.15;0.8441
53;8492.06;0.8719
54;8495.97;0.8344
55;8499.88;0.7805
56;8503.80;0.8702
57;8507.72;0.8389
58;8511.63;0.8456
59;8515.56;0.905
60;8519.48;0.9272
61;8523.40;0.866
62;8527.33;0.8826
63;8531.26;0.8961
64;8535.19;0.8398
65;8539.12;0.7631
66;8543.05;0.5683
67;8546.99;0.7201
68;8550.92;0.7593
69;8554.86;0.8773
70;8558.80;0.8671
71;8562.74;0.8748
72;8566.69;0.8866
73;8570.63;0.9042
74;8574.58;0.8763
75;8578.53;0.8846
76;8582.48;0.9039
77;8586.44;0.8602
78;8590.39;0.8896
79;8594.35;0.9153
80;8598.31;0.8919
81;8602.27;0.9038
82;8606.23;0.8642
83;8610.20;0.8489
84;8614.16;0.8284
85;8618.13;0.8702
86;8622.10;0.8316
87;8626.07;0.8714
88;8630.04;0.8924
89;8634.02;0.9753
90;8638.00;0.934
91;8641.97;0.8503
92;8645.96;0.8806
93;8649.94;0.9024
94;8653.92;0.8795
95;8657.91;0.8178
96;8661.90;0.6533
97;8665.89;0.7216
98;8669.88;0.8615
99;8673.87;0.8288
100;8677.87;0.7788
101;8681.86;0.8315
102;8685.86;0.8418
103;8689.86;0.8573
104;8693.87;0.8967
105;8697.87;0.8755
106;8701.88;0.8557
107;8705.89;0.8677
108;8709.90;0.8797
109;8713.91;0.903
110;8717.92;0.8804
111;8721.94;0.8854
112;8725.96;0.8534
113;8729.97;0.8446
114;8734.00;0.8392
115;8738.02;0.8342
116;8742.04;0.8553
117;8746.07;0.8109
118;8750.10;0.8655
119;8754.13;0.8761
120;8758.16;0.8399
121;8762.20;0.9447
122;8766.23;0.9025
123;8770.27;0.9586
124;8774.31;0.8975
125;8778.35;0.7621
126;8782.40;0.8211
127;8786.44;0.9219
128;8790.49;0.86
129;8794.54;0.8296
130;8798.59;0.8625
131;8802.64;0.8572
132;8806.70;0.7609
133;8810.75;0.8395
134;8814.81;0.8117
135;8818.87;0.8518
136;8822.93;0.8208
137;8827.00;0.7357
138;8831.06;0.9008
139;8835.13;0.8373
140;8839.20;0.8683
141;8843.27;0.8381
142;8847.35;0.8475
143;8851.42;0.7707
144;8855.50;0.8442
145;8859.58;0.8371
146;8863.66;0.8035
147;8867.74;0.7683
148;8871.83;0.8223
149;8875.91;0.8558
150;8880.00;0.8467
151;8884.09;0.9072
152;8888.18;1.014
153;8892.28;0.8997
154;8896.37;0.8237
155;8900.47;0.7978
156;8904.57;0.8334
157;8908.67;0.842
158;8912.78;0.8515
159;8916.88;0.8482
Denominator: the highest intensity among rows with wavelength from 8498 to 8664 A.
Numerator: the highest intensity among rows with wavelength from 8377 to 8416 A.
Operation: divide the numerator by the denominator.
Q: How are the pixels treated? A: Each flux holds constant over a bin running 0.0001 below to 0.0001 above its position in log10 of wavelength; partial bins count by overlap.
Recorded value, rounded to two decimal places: 1.03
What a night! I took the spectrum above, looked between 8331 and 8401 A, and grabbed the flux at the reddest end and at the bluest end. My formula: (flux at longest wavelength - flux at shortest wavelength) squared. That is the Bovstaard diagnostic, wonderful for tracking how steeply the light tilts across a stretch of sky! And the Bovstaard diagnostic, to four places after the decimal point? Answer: 0.0023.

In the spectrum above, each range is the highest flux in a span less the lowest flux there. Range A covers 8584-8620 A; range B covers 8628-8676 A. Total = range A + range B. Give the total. 0.409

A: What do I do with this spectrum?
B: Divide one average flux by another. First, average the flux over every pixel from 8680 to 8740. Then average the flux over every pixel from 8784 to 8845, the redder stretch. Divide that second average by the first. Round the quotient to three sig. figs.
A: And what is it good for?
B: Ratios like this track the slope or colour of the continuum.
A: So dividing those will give 0.973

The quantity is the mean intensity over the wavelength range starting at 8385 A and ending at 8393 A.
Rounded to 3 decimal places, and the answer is 0.901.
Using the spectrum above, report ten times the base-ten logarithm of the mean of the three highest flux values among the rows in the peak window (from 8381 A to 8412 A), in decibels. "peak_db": -0.16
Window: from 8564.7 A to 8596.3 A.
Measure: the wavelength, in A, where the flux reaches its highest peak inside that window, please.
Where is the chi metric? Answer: 8594.35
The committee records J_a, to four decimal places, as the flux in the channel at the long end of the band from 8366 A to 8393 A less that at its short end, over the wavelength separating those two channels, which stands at 0.0039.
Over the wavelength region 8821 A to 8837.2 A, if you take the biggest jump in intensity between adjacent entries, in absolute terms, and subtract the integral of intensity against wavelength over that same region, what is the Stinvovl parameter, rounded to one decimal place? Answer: -13.2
